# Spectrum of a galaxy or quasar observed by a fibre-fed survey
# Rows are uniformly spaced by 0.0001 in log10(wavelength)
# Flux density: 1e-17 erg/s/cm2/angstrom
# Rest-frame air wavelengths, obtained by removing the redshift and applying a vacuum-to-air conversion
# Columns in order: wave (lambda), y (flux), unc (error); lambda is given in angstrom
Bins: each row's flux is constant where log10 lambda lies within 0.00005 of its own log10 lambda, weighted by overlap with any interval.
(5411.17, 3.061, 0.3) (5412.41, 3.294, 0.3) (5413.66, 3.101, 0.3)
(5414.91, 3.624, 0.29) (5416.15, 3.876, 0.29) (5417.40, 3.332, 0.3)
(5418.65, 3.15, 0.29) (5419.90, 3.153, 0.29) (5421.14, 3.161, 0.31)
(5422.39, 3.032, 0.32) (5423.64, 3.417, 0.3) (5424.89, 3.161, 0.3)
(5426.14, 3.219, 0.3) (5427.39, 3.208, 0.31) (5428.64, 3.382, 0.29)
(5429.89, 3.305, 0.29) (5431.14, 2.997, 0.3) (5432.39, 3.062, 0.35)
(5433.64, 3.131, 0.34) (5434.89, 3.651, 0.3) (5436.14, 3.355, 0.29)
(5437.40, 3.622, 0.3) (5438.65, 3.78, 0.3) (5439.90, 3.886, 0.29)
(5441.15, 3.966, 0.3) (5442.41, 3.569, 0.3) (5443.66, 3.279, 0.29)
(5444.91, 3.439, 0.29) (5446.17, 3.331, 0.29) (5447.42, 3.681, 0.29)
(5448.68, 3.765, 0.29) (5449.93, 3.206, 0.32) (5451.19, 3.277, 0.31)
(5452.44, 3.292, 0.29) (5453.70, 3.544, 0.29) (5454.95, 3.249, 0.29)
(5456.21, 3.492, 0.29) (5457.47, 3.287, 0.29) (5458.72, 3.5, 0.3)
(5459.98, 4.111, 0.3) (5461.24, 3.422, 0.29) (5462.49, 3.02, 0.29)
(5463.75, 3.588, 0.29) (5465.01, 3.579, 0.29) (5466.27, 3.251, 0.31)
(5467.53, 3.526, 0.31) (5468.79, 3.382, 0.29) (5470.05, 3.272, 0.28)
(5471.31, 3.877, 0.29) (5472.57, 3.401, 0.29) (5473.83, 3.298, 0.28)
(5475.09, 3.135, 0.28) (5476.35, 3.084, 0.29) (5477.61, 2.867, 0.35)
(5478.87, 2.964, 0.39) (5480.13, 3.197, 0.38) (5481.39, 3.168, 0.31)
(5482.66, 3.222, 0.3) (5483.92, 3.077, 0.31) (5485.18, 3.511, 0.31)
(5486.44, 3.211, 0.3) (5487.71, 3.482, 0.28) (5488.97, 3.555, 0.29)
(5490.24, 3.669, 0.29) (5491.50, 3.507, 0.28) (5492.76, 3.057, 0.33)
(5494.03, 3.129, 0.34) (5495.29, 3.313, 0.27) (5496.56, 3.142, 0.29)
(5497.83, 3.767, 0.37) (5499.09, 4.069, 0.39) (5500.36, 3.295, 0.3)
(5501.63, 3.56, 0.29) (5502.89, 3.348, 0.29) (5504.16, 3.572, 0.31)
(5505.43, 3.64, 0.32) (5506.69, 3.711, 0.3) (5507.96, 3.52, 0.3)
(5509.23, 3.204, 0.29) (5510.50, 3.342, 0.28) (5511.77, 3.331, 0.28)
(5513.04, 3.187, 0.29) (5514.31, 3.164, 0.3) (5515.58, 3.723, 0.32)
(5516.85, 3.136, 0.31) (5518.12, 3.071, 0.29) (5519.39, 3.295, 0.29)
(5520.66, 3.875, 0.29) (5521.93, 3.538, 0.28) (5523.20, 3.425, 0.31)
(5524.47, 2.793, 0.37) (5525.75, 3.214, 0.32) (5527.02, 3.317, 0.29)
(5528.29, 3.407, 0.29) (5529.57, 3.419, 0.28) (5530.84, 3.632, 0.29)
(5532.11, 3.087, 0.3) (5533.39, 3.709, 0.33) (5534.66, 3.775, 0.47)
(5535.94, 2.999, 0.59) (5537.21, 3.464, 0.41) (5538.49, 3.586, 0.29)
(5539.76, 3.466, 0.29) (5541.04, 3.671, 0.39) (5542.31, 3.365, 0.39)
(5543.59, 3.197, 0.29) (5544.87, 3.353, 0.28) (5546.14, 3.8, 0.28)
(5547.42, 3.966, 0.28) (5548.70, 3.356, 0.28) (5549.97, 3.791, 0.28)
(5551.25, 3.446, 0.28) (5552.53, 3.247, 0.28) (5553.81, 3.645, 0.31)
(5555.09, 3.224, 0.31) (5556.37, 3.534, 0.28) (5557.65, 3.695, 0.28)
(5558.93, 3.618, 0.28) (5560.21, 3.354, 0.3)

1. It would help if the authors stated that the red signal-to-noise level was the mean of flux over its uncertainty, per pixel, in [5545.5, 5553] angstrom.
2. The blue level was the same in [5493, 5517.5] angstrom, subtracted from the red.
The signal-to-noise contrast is 1.7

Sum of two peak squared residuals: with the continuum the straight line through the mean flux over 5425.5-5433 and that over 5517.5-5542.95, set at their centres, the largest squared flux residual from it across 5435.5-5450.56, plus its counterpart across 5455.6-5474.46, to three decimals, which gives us 1.281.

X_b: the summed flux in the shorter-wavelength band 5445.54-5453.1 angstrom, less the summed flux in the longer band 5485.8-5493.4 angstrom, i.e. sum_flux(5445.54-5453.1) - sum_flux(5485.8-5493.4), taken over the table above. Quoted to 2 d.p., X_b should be 0.07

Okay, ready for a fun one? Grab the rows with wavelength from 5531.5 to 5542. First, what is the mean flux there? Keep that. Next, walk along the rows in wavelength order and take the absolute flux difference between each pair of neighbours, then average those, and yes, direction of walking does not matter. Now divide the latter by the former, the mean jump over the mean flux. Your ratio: 0.10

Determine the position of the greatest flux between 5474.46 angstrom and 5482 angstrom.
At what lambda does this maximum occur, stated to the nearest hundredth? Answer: 5480.13 angstrom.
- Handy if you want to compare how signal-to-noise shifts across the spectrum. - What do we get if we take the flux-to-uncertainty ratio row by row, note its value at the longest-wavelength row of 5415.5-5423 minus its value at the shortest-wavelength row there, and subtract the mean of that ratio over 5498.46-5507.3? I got -15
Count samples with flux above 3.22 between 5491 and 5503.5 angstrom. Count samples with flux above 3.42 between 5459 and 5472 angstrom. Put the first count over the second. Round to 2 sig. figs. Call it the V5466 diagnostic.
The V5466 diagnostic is 1.2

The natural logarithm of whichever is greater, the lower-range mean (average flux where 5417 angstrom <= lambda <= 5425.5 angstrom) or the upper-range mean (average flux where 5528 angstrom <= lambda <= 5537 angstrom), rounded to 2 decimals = 1.23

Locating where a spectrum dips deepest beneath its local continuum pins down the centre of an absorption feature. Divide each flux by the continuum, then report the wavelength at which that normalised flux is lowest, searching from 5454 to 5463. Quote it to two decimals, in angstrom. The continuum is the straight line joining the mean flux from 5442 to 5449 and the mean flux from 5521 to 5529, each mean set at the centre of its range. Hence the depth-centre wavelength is 5462.49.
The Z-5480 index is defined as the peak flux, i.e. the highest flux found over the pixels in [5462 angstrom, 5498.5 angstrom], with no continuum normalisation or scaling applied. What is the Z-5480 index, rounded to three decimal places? 3.877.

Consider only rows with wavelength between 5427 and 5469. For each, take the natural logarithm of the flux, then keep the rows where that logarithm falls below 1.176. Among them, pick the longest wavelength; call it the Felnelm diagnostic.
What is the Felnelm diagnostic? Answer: 5462.49 angstrom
